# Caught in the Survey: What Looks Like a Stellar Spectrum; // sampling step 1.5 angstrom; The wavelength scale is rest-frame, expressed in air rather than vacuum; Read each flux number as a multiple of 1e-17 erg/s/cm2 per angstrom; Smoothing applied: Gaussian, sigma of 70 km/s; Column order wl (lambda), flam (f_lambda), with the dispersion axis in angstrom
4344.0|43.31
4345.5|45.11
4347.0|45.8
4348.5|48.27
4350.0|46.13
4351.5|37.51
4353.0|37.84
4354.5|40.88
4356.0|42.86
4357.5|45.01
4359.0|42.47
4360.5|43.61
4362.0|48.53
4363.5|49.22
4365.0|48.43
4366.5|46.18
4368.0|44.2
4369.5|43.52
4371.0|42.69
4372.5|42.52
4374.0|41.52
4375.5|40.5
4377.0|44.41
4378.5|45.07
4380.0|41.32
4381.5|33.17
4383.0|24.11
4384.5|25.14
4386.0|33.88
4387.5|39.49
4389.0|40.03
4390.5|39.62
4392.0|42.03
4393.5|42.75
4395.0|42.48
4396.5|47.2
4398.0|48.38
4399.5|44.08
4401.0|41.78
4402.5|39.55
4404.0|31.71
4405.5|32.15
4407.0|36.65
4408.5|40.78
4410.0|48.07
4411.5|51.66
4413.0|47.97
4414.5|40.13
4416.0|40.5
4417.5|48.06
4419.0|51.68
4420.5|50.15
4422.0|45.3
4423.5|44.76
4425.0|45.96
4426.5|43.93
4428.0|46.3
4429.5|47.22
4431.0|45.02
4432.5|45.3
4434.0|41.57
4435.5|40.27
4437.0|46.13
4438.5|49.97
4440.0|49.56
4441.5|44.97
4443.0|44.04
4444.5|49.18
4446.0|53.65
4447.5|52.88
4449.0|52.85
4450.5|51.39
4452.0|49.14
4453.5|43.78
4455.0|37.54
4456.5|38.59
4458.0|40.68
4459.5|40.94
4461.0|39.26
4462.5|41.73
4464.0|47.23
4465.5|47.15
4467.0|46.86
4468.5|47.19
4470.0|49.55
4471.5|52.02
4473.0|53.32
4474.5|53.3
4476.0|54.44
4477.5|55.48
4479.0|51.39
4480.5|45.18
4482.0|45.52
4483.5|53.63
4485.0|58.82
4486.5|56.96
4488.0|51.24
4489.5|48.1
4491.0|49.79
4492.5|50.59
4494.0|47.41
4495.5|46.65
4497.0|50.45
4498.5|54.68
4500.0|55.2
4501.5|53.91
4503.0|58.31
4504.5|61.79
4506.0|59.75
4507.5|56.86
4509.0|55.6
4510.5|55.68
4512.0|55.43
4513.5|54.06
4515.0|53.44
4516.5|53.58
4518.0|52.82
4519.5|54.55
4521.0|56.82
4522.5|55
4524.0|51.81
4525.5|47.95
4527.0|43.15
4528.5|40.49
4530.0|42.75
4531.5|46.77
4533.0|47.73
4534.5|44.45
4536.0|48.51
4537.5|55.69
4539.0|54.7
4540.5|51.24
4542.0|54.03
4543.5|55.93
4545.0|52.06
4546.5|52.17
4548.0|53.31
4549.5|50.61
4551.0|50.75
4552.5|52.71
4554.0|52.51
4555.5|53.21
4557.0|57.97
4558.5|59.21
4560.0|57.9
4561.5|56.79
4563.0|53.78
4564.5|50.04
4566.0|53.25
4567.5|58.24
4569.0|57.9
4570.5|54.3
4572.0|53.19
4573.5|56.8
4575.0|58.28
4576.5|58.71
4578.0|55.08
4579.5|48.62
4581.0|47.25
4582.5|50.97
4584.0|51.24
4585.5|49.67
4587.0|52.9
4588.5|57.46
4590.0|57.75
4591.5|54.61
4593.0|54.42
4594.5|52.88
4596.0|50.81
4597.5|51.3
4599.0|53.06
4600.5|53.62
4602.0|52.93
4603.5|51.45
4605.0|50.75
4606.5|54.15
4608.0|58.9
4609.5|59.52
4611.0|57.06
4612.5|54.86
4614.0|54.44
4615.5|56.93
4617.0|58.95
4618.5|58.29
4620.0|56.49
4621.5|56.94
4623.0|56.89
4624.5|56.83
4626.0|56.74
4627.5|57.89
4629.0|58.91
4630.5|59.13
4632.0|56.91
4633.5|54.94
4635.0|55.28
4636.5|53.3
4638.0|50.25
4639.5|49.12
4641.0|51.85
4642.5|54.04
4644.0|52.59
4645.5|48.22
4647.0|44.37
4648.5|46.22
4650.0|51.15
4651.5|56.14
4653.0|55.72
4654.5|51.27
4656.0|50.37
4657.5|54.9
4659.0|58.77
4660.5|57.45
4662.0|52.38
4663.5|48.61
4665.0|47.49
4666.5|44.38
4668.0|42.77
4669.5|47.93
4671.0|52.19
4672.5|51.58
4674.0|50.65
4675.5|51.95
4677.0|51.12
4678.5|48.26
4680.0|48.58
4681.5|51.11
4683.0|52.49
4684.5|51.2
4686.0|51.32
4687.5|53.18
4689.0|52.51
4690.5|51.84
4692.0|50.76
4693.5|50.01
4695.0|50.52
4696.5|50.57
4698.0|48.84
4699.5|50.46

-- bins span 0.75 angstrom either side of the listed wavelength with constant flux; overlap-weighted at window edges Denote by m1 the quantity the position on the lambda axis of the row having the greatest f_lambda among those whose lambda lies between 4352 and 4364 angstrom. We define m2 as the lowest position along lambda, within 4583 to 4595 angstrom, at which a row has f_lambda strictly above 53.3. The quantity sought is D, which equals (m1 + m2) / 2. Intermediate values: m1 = 4363.5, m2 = 4588.5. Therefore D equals 4476.0 angstrom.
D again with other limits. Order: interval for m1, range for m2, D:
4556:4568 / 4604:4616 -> 4582.5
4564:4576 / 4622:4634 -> 4599.0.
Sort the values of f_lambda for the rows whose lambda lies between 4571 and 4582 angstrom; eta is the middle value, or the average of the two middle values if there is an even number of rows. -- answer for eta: 55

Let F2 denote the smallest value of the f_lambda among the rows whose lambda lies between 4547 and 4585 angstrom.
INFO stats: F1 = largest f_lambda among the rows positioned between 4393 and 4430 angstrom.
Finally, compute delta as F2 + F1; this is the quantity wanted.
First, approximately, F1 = 51.68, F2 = 47.25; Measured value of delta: 99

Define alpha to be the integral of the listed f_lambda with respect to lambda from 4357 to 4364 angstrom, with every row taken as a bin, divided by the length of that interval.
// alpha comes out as 45.7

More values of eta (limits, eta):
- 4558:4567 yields 55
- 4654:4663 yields 54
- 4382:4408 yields 40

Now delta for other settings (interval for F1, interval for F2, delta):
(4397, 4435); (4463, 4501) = 97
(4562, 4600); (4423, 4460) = 96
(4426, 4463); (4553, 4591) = 101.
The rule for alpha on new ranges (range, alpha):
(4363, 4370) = 46.3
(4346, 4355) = 42.9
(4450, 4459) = 43.2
